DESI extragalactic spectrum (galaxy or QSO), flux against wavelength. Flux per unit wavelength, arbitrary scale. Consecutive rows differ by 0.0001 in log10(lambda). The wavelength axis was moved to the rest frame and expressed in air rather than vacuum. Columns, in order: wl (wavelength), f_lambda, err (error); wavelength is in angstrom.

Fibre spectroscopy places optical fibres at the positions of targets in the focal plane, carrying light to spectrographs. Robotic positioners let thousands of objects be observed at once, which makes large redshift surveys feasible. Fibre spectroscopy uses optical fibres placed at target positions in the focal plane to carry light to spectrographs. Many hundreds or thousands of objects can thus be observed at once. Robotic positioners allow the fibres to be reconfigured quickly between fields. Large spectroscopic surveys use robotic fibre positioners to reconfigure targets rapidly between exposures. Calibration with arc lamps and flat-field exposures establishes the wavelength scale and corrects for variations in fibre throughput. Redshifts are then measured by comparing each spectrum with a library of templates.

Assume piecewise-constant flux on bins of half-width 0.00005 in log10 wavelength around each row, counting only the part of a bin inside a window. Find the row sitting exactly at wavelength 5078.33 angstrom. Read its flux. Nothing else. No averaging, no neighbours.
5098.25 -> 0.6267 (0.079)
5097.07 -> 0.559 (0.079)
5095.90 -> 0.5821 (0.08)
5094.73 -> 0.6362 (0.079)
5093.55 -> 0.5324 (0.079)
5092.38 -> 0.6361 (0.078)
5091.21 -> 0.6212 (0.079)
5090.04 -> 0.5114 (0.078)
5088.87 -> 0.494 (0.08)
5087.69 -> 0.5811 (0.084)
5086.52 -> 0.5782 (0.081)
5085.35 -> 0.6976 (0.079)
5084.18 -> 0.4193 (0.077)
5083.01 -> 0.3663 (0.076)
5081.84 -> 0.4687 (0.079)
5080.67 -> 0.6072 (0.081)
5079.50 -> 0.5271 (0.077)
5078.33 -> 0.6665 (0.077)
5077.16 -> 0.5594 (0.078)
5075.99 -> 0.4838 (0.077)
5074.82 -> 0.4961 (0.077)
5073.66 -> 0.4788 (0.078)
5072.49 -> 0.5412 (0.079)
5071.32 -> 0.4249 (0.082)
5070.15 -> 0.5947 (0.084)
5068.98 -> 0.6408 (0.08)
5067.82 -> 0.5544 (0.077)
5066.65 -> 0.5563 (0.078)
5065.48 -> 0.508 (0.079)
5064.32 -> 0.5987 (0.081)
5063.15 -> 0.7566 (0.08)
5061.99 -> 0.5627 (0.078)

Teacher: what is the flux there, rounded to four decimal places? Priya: 0.6665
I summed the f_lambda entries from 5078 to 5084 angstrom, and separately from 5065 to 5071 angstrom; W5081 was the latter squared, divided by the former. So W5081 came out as 3.1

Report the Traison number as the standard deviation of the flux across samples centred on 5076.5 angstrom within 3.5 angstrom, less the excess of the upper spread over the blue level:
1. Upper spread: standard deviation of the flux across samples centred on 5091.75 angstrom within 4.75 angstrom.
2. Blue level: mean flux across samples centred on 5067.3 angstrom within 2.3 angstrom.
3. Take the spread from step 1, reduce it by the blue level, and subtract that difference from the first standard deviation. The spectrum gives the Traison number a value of 0.58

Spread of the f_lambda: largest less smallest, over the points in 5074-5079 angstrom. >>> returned 0.18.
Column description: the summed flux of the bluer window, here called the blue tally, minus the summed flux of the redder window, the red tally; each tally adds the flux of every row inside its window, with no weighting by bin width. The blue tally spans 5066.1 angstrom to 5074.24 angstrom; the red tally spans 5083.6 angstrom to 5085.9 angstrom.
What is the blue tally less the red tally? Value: 2.7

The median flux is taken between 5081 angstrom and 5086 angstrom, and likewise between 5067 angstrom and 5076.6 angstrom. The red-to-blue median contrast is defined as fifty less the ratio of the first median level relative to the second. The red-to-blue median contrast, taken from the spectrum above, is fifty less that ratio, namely 49.14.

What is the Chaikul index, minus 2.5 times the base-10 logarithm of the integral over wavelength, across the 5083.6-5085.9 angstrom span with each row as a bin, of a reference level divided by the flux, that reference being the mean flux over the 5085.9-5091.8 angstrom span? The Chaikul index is -1.0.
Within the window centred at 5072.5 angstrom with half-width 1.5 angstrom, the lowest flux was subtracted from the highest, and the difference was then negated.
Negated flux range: -0.12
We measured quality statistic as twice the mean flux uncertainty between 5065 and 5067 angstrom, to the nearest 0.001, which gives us 0.157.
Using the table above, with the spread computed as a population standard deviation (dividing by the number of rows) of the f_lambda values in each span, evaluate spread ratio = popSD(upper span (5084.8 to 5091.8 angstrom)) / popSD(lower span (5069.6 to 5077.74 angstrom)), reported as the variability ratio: 1.3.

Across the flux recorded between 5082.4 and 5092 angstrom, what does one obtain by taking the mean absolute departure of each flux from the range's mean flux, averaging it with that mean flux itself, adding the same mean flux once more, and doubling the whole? 1.69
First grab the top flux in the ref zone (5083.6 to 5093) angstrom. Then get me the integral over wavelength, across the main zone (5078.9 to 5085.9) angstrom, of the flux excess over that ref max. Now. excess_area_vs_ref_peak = -1.3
